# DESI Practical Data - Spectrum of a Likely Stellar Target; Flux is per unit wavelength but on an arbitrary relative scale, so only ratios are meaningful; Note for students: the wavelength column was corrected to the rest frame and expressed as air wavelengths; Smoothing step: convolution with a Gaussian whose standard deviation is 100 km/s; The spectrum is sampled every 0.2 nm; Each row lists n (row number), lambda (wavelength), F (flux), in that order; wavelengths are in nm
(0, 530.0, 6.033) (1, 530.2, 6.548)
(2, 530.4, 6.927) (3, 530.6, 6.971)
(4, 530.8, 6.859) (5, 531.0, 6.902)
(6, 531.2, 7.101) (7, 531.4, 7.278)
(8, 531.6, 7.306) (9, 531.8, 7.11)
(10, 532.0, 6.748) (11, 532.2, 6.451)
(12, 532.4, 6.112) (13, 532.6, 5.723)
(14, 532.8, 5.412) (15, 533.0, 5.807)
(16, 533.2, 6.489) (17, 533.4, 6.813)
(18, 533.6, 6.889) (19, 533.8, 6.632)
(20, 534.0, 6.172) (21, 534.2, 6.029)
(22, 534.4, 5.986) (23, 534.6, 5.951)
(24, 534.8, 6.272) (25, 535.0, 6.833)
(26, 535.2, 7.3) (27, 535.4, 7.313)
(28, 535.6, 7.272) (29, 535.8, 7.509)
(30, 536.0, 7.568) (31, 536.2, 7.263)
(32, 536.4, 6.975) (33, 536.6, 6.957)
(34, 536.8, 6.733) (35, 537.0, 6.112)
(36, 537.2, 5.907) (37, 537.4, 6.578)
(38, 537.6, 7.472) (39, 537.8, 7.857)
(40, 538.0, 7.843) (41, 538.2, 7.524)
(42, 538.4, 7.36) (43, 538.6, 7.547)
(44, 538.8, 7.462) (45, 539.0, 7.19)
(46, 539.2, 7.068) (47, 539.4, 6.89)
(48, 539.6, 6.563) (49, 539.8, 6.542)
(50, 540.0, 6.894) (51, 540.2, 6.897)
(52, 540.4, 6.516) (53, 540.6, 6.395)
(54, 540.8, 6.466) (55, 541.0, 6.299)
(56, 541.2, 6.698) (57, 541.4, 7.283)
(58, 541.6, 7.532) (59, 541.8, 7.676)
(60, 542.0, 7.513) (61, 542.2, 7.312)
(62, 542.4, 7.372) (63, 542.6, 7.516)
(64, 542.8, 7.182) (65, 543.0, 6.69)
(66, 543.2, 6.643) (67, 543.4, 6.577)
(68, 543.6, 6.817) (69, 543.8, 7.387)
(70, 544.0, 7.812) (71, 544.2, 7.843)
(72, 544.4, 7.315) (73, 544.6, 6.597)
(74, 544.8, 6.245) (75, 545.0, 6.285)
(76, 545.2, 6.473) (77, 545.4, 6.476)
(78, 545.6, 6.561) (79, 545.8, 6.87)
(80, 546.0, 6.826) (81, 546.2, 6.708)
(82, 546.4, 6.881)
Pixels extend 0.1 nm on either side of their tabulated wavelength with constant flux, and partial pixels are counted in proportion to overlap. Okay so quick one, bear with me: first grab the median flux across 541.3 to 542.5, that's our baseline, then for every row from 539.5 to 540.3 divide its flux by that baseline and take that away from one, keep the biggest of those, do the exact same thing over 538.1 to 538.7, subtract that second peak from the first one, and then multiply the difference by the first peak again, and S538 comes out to 0.013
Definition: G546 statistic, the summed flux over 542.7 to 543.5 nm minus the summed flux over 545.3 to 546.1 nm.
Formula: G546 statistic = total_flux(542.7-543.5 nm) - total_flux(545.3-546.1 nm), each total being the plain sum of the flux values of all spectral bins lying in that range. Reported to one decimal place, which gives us 0.4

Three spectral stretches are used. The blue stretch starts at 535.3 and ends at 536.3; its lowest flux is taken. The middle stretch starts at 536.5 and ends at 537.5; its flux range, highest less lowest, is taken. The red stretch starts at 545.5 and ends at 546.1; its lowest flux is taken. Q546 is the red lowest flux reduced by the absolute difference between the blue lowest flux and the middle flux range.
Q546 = 0.3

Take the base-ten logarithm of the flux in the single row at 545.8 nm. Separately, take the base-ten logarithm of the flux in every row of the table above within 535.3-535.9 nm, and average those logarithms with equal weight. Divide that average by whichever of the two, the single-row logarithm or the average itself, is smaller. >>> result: 1.04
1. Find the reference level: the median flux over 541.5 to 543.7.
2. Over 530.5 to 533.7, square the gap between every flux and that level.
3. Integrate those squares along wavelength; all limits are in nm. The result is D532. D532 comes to 2.5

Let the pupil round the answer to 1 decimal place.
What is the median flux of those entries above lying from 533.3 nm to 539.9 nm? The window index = 7.0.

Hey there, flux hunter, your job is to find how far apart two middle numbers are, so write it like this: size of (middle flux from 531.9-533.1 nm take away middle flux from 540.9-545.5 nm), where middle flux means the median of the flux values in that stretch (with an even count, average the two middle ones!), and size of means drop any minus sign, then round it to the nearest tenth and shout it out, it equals 1.2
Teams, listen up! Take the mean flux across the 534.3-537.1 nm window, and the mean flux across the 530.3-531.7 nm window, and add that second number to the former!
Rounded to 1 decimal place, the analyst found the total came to 13.9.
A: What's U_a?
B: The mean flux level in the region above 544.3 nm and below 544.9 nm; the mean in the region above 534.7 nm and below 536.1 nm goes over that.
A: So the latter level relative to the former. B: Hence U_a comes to 1.06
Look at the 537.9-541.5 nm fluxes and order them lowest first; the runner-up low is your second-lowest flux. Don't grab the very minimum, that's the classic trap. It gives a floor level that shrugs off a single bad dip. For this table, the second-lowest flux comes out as 6.395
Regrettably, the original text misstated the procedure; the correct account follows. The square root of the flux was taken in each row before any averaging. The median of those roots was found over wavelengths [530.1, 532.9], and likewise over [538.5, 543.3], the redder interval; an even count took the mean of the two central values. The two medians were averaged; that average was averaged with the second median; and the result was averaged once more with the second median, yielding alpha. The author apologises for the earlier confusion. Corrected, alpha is 2.64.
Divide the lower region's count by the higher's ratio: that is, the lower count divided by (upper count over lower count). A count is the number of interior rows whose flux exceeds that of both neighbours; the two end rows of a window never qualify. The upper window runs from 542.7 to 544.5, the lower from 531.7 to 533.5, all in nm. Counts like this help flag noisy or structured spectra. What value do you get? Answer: 0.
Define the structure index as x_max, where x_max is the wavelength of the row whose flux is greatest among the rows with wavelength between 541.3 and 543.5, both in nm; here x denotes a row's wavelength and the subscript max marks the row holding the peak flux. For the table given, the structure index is 541.8 nm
